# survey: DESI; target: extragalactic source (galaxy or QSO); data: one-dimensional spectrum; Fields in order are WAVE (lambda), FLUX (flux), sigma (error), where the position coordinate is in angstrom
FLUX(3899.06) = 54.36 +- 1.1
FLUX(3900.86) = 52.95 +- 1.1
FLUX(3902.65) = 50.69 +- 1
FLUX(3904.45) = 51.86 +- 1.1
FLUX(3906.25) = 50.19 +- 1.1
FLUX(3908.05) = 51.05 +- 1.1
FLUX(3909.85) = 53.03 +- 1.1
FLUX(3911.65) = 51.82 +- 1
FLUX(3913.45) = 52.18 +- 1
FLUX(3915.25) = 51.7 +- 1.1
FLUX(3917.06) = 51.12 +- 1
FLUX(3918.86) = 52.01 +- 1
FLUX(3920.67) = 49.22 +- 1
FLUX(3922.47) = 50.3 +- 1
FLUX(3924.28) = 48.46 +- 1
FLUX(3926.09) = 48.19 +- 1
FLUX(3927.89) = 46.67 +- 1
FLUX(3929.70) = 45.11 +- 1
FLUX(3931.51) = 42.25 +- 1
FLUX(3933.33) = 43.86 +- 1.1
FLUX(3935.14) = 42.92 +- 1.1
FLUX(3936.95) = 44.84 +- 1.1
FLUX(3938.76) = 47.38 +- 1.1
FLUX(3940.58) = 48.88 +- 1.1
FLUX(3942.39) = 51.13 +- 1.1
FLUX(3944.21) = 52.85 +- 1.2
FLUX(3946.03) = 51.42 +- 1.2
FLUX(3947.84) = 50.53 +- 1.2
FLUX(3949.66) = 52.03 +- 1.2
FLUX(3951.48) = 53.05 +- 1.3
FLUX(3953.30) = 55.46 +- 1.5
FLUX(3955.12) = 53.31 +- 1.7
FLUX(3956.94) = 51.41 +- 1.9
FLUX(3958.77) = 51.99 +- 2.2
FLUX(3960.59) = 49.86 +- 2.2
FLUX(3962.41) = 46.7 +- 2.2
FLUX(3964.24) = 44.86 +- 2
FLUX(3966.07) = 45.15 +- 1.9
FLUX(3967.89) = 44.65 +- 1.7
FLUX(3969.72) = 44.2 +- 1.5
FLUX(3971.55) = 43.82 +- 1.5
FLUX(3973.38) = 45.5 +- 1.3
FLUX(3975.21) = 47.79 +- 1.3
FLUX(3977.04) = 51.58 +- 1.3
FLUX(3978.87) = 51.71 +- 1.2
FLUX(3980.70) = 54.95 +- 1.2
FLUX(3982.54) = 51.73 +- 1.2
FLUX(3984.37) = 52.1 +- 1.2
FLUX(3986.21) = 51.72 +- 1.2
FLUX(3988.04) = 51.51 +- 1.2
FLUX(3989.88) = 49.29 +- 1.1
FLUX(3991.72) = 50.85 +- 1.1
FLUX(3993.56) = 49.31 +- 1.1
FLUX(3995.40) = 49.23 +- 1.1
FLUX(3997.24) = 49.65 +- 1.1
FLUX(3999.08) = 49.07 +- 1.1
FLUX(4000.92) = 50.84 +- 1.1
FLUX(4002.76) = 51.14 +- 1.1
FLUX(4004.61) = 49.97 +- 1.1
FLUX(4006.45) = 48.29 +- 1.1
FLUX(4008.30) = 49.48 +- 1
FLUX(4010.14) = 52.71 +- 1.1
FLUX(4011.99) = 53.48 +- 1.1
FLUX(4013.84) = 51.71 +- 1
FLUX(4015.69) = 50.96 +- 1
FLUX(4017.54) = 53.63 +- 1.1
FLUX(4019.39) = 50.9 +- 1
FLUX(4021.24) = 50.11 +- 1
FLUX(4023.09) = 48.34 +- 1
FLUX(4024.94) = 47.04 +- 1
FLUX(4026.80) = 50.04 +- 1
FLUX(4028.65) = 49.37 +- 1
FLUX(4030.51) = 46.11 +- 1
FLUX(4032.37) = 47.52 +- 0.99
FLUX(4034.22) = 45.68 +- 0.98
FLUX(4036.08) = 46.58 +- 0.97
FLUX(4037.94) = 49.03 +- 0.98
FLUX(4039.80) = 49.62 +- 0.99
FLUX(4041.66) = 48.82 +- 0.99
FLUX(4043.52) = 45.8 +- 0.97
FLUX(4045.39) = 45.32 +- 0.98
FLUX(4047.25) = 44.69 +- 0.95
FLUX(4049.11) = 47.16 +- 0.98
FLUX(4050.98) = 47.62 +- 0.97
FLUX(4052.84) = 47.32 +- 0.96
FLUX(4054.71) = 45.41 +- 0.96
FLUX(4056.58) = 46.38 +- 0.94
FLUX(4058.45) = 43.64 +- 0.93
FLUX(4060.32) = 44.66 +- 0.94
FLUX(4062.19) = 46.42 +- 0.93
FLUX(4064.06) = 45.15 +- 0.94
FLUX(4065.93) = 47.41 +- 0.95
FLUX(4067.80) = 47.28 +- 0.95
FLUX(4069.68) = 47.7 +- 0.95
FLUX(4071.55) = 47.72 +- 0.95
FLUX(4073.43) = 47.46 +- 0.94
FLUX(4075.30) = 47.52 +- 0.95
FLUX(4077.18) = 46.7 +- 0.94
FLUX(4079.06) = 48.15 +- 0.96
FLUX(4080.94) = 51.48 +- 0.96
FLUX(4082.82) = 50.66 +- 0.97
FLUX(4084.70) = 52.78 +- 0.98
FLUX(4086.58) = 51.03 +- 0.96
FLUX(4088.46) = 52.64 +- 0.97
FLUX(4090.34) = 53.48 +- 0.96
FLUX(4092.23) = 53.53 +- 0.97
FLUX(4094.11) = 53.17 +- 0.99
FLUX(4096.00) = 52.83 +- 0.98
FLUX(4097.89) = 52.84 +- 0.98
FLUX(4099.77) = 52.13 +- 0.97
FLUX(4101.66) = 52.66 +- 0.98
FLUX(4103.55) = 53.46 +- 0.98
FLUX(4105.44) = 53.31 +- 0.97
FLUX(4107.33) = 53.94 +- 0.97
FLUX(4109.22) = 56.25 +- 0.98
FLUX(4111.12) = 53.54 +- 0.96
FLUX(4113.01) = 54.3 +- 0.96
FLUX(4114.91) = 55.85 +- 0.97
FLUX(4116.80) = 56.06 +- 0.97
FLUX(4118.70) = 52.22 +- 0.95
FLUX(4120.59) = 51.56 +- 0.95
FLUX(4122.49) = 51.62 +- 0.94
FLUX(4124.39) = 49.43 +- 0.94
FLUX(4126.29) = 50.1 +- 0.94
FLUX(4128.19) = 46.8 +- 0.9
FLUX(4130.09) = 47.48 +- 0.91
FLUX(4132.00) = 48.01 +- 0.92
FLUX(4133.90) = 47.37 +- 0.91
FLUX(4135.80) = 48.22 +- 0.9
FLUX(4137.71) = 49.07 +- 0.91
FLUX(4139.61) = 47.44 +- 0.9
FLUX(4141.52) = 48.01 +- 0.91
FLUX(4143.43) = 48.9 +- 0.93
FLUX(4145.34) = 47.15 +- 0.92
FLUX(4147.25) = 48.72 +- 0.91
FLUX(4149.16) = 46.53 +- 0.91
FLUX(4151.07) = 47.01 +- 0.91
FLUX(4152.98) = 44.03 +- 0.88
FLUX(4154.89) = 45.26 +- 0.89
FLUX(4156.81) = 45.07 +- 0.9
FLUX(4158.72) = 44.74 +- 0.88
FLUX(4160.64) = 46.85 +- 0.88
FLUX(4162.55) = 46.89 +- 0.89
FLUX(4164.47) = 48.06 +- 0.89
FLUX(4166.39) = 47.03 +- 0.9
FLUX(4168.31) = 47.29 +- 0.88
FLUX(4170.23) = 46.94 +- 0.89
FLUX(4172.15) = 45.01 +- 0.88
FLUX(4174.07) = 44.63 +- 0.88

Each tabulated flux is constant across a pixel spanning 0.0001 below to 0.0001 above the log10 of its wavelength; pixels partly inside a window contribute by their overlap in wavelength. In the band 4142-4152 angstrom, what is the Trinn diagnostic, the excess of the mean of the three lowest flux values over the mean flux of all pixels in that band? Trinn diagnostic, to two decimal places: -0.77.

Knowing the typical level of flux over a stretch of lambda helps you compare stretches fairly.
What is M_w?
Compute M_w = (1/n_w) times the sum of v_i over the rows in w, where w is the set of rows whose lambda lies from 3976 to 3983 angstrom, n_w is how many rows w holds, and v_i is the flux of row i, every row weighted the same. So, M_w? 52.5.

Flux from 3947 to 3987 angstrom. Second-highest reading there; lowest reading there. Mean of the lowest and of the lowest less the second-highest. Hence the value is 16.3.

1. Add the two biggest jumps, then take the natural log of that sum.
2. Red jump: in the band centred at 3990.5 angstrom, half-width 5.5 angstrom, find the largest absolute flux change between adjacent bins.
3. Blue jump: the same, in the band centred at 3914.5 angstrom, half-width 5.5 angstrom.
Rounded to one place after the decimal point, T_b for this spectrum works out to 1.2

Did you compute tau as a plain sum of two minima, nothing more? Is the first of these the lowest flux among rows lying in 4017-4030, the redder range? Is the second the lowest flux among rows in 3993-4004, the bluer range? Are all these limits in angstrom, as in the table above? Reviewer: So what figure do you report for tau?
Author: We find 96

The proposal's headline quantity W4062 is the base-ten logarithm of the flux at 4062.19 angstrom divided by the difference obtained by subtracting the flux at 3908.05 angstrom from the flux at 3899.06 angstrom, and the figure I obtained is 1.1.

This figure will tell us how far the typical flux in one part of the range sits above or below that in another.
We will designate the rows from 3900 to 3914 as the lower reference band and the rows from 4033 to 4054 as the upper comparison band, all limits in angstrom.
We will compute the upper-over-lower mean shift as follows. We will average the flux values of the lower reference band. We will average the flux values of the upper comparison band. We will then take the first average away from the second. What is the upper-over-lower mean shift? -4.7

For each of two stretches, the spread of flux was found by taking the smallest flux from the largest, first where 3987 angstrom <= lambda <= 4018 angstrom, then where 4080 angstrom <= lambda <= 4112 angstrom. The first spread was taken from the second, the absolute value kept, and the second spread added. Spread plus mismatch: 5.8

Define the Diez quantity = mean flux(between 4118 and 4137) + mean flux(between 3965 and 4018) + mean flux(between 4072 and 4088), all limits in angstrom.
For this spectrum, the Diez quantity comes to 149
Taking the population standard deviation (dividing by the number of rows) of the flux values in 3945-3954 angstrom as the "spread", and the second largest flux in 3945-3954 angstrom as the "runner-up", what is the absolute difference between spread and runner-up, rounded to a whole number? 51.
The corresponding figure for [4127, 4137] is 48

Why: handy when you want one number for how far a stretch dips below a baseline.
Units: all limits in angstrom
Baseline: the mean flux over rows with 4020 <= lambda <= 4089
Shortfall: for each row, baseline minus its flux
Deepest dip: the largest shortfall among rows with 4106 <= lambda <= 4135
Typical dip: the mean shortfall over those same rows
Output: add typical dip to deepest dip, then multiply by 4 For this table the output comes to -12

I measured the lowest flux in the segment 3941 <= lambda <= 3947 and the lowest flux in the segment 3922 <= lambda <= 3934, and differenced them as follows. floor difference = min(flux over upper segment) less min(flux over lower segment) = 9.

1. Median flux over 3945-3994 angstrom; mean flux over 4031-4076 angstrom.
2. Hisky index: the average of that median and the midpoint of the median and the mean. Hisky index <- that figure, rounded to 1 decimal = 50.2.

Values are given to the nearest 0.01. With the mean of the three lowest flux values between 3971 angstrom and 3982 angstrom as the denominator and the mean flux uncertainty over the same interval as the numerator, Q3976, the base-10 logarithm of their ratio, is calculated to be -1.55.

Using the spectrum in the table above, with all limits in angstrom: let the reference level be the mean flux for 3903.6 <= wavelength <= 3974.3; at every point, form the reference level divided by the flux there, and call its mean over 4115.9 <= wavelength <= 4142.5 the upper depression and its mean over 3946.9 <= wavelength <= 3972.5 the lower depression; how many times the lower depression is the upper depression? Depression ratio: 0.99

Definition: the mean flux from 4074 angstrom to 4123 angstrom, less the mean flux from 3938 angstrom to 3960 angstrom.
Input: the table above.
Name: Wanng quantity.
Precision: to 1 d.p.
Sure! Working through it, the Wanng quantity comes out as 0.8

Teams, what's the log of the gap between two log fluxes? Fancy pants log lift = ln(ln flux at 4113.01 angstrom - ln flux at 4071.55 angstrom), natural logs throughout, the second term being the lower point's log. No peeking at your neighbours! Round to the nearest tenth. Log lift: -2.0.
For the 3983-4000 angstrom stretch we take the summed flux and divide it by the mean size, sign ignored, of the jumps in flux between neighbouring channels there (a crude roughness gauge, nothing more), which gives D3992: 518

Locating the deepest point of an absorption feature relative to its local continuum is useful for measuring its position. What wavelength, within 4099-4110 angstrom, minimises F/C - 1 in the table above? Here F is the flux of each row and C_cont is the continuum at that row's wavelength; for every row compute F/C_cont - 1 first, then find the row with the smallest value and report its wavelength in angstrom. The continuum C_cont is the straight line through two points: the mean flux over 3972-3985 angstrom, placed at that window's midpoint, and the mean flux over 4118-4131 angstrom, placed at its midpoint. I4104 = 4099.77 angstrom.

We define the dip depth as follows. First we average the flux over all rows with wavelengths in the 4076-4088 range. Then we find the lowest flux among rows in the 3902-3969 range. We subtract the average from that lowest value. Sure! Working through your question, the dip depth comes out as -7.9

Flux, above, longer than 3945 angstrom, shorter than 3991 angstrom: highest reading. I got 55.46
